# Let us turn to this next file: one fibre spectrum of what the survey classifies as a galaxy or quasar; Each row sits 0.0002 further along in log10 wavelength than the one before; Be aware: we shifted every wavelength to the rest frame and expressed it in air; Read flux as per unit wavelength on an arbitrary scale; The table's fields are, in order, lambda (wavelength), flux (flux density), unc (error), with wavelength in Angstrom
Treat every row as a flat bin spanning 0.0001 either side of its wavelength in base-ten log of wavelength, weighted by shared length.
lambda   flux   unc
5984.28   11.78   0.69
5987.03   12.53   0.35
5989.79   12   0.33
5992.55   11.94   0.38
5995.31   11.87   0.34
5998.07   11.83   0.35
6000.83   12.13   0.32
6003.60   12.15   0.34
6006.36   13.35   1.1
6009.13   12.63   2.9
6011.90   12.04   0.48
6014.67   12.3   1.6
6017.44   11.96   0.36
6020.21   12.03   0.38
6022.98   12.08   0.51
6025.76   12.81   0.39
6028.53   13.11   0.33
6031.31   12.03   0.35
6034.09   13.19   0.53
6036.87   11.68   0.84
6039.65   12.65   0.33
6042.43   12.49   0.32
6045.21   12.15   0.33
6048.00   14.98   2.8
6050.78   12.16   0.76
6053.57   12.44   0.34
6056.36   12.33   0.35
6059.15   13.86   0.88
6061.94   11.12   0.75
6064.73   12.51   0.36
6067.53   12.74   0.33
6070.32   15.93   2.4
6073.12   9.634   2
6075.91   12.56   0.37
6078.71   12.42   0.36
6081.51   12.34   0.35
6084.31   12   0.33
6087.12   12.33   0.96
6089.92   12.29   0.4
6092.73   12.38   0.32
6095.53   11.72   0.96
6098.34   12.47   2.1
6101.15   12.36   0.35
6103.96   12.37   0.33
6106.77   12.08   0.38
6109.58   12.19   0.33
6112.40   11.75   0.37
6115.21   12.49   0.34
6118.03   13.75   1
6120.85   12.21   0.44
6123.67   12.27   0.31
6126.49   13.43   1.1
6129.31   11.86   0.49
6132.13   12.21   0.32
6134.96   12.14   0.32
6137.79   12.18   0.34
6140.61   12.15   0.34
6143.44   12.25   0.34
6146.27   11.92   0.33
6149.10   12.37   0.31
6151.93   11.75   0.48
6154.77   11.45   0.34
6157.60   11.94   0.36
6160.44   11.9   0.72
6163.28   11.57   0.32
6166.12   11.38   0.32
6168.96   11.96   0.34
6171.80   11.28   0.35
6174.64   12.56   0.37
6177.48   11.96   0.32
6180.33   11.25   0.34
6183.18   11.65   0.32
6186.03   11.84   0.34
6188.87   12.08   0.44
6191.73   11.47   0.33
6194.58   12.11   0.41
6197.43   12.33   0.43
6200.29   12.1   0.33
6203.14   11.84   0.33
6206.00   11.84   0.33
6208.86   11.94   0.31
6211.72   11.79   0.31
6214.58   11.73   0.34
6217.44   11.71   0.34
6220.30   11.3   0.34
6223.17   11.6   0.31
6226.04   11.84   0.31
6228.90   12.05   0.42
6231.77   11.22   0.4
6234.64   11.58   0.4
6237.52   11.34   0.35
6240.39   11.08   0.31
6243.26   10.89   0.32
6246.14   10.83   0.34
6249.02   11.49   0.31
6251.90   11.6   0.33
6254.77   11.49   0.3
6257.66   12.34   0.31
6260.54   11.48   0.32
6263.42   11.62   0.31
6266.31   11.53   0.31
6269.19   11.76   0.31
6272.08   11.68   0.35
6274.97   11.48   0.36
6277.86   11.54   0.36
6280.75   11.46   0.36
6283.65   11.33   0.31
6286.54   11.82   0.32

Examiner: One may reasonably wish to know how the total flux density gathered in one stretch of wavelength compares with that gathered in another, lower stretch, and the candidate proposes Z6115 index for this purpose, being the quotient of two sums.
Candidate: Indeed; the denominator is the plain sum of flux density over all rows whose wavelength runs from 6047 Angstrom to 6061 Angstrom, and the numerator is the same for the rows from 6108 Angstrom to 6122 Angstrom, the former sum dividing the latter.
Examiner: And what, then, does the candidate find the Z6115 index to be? 0.949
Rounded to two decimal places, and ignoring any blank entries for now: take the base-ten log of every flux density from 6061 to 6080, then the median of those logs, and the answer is 1.10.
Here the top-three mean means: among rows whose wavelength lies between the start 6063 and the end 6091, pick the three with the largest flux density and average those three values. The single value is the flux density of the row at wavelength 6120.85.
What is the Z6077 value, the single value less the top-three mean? -1.5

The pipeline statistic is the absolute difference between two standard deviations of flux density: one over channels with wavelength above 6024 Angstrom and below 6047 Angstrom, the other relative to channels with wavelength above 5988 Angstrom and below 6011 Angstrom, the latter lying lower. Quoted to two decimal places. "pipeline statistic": 0.02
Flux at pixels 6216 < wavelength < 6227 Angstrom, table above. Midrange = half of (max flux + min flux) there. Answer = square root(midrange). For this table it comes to 3.40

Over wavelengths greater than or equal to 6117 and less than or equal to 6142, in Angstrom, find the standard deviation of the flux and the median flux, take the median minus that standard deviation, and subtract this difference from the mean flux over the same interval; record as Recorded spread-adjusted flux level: 0.9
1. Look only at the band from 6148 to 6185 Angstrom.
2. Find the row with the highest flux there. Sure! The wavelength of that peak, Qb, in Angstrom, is 6174.64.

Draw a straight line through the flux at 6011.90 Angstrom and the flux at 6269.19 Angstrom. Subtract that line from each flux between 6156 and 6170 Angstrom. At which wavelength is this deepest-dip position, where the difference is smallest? 6166.12 Angstrom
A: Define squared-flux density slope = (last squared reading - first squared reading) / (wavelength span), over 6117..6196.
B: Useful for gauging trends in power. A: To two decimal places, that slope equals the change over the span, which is -0.55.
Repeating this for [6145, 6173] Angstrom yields -0.58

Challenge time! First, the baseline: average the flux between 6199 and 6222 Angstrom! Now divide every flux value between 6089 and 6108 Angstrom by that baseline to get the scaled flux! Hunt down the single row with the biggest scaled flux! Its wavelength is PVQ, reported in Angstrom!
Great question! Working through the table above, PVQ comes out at 6098.34 Angstrom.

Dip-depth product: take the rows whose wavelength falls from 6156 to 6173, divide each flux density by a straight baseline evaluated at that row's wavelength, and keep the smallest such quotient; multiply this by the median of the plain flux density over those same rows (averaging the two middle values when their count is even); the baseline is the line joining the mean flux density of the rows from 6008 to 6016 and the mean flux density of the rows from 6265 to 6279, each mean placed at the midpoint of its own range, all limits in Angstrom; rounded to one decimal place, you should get 11.1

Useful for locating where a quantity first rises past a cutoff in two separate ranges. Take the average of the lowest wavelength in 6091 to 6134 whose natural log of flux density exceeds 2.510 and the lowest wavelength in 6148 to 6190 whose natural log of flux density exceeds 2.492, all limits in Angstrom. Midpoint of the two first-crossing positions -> 6120.9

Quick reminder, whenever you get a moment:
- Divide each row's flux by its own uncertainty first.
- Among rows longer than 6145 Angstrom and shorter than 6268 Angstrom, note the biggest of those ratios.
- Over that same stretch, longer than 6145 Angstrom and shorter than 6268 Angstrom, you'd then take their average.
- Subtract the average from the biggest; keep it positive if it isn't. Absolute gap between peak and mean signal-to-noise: 5.9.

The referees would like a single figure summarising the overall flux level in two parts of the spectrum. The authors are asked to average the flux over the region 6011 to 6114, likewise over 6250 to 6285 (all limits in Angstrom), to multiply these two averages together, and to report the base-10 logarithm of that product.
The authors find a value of 2.16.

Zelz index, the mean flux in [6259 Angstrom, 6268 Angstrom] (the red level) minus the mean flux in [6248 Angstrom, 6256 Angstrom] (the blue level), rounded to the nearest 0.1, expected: 0.0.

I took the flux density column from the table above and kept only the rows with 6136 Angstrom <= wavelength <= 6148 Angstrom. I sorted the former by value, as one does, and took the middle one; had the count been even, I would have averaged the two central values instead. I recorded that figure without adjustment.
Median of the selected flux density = 12.2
